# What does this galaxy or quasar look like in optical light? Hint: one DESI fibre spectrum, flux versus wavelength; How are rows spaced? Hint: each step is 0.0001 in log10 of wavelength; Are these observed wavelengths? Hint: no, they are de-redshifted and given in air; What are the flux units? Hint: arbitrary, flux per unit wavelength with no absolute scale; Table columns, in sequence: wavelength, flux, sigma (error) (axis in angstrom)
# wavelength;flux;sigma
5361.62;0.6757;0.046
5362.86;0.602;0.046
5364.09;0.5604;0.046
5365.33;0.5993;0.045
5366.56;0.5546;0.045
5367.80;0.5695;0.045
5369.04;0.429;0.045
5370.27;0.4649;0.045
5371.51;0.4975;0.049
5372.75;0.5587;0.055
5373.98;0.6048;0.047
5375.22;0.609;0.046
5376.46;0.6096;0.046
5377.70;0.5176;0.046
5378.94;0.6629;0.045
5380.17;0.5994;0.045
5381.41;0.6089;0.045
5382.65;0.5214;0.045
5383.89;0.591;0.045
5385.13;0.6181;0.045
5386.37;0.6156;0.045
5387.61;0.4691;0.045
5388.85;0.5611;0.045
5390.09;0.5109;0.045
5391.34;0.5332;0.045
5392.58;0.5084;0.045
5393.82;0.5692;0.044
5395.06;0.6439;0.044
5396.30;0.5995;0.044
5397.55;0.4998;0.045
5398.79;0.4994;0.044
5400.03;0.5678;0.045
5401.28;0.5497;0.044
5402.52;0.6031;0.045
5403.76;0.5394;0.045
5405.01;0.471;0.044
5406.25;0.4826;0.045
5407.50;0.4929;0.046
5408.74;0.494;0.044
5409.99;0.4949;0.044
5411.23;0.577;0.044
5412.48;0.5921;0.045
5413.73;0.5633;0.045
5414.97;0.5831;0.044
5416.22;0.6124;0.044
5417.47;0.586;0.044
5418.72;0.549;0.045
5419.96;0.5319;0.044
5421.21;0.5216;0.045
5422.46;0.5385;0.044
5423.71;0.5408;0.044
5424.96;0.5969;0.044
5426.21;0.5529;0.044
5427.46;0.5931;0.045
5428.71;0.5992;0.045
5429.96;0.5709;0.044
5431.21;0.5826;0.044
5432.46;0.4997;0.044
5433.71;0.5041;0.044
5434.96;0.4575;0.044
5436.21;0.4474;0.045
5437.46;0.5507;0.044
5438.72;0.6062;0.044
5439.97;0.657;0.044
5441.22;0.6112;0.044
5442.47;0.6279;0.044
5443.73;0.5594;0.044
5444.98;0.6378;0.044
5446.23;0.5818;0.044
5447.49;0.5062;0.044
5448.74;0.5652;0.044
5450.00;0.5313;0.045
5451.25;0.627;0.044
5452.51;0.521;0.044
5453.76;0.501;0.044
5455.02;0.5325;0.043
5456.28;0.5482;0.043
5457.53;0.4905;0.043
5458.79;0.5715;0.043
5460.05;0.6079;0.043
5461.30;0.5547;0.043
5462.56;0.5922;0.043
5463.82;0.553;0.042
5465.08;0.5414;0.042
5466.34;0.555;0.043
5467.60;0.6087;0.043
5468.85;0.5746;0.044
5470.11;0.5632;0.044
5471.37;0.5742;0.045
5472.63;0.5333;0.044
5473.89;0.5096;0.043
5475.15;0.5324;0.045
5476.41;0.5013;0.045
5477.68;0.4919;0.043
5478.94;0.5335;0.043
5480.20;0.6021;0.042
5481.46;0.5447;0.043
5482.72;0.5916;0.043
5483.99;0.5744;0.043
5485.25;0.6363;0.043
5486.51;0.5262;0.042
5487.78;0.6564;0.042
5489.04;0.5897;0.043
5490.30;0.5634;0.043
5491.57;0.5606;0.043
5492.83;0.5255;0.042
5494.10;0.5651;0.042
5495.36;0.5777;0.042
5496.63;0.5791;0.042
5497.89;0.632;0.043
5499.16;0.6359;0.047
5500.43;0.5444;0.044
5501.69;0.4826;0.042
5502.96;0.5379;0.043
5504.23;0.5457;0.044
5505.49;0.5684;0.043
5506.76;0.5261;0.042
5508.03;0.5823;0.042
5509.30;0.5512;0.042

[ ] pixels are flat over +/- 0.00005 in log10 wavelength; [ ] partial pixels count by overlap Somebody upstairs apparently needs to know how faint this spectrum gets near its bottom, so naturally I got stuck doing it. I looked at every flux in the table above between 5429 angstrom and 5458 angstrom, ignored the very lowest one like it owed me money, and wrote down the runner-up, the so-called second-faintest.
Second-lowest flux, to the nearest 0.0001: 0.4575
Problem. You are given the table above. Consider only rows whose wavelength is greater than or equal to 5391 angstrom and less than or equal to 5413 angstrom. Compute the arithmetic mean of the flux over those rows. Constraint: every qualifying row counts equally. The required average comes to 0.540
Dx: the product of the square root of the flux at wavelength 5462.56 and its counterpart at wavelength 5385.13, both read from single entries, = 0.605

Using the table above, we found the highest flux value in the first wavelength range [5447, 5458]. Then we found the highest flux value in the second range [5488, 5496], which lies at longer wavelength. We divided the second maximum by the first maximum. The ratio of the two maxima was 0.94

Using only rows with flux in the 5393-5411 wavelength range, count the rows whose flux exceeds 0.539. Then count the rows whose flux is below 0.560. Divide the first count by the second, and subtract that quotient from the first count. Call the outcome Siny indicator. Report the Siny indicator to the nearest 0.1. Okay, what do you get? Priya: 6.2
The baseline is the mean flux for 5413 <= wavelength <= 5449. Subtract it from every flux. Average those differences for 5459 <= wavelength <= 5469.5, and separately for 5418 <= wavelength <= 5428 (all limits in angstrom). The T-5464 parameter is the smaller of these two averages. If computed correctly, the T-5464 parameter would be -0.010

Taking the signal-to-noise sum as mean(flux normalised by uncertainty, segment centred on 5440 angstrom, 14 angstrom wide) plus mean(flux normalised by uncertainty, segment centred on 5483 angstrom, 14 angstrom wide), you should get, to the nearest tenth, 26.1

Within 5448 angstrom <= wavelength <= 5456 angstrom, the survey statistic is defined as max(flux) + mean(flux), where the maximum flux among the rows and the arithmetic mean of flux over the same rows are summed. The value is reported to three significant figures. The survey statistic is 1.17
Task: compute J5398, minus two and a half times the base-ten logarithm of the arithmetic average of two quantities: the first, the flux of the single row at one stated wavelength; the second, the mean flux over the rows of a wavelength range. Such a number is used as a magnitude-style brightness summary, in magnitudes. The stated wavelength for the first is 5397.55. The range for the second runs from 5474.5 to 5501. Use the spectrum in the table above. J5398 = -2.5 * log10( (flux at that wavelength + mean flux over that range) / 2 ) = 0.680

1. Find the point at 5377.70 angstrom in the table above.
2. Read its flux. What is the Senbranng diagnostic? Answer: 0.5176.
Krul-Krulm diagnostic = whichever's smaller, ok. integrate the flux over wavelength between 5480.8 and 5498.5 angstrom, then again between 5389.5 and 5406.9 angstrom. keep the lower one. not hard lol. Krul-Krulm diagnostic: 9.4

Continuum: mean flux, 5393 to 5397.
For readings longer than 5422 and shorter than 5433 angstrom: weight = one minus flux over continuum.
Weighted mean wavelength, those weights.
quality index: 5427.6 angstrom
